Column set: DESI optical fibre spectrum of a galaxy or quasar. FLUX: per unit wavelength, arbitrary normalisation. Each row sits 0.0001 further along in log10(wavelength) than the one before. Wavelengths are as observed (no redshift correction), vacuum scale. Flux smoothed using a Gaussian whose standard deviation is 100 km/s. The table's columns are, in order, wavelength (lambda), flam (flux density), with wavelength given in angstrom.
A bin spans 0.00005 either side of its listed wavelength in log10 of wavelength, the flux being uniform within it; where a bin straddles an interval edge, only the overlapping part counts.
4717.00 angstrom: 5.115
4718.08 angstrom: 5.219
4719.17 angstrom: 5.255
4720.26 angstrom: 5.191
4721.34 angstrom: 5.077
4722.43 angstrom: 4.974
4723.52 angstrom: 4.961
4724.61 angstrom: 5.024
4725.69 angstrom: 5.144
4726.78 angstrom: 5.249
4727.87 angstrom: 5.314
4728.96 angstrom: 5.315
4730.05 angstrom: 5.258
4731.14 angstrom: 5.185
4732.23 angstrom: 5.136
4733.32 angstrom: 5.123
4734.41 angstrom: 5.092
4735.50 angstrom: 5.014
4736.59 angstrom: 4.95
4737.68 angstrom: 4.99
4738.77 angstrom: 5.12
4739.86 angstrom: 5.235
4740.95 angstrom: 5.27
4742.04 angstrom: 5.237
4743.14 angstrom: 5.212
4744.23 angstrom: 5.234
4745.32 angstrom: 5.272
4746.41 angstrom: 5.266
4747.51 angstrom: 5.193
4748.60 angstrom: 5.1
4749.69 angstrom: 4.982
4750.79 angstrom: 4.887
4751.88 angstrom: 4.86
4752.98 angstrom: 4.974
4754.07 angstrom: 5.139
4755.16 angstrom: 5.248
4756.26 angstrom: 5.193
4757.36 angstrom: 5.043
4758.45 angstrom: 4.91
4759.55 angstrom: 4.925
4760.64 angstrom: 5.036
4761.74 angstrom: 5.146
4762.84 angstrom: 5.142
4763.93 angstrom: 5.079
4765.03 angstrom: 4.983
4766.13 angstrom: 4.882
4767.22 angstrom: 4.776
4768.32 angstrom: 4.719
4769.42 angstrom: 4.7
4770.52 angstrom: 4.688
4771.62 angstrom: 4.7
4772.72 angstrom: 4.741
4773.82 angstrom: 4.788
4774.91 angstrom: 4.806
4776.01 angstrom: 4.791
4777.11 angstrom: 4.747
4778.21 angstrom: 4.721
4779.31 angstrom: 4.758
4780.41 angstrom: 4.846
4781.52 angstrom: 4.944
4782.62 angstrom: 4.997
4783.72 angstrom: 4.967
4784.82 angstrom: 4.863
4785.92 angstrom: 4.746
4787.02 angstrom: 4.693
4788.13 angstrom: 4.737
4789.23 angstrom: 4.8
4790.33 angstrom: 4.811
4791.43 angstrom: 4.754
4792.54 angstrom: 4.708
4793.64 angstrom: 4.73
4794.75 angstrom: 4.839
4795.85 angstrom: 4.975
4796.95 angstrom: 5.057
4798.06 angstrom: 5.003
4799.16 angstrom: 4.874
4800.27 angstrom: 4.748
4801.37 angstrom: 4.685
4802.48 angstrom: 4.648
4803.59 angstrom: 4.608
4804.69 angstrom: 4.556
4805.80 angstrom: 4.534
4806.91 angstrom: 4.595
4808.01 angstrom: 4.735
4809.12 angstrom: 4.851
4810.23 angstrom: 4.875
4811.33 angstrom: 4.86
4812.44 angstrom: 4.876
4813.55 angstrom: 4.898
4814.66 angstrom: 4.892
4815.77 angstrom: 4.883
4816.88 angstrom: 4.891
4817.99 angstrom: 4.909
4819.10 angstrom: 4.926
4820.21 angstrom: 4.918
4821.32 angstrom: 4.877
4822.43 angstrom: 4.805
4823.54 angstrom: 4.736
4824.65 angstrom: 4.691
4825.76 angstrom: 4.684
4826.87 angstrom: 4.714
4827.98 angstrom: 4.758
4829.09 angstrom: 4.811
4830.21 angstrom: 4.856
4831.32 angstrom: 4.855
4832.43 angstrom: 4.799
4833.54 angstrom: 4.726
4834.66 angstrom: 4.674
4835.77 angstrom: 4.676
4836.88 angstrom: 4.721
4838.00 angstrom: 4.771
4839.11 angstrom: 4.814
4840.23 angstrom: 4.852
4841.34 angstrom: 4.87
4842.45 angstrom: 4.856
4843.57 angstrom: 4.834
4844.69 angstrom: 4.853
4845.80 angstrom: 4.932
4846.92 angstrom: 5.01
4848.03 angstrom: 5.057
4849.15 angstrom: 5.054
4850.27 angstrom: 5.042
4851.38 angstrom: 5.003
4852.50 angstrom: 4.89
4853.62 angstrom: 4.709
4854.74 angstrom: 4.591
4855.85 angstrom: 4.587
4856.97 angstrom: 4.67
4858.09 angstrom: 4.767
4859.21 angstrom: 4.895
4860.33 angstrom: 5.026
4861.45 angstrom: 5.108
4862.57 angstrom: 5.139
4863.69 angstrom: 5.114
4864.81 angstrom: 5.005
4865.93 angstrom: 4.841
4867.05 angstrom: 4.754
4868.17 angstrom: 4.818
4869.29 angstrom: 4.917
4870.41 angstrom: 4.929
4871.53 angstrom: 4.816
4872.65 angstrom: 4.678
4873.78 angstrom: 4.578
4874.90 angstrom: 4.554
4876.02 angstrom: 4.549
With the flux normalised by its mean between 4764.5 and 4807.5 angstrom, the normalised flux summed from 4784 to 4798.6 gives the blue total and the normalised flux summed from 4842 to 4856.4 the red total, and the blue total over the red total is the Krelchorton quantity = 0.99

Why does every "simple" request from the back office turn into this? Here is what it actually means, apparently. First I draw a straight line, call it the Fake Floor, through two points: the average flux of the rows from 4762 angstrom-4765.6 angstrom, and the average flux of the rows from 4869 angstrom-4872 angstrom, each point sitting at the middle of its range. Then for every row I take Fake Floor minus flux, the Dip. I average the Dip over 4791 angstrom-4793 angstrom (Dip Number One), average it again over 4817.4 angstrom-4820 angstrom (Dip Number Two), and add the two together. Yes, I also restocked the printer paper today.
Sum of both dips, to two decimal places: 0.35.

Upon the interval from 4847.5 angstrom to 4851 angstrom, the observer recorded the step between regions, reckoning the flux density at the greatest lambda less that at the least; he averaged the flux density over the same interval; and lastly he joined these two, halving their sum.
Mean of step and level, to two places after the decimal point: 2.52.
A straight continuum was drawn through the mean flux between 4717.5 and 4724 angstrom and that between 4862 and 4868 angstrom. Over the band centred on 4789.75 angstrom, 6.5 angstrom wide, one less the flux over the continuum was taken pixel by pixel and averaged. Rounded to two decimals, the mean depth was 0.06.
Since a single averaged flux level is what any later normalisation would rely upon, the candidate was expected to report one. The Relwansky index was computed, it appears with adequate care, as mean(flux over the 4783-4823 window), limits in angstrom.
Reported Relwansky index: 4.81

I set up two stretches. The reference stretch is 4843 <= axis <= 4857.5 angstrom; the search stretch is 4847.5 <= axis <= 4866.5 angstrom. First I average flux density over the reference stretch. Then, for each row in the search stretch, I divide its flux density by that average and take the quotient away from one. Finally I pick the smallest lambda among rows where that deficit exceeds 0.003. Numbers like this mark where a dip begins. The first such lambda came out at 4853.62 angstrom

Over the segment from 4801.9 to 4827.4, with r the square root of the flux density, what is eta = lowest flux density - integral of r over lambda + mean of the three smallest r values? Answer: -49.1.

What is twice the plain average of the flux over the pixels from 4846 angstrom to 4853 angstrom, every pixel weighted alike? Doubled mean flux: 10.0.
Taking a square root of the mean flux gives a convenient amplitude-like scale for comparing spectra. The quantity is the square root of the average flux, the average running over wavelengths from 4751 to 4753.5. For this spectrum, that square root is 2.22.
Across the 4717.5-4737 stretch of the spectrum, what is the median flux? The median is 5.14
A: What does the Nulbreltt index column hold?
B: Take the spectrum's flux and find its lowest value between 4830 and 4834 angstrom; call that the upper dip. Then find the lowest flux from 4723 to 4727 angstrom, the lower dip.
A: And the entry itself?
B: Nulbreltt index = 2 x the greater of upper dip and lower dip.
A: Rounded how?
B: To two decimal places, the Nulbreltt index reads 9.92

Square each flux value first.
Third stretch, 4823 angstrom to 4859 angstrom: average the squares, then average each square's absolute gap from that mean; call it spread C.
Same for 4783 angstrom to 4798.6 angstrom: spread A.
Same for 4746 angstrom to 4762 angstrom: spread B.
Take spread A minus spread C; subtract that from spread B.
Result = 1.2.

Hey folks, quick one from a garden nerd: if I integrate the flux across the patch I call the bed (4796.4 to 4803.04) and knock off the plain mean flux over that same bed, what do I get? 27.2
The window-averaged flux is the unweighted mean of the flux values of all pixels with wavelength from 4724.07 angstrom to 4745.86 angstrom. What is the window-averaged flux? 5.17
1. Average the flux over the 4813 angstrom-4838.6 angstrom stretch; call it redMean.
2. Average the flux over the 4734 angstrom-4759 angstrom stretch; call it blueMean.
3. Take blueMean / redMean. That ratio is 1.063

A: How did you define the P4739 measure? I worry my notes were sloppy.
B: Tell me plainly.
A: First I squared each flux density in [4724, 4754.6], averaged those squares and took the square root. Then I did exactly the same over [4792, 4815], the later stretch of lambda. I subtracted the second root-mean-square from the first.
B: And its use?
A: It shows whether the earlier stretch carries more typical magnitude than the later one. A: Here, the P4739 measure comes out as 0.35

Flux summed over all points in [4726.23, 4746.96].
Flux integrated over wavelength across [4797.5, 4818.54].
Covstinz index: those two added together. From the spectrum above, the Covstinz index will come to 199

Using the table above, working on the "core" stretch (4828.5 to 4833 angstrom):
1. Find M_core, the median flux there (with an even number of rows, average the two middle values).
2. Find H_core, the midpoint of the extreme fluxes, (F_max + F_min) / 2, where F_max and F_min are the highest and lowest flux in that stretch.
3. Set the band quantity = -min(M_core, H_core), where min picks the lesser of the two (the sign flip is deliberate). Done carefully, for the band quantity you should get -4.83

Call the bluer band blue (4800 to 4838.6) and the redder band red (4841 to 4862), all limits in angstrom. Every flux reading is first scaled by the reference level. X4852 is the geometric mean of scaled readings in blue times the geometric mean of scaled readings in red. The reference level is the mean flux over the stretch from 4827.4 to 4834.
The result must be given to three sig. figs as 1.01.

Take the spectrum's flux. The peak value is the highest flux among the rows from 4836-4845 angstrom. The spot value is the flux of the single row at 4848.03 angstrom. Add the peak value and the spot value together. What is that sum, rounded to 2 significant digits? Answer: 9.9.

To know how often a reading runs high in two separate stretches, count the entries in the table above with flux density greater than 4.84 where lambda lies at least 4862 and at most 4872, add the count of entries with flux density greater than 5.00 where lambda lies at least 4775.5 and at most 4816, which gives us 8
